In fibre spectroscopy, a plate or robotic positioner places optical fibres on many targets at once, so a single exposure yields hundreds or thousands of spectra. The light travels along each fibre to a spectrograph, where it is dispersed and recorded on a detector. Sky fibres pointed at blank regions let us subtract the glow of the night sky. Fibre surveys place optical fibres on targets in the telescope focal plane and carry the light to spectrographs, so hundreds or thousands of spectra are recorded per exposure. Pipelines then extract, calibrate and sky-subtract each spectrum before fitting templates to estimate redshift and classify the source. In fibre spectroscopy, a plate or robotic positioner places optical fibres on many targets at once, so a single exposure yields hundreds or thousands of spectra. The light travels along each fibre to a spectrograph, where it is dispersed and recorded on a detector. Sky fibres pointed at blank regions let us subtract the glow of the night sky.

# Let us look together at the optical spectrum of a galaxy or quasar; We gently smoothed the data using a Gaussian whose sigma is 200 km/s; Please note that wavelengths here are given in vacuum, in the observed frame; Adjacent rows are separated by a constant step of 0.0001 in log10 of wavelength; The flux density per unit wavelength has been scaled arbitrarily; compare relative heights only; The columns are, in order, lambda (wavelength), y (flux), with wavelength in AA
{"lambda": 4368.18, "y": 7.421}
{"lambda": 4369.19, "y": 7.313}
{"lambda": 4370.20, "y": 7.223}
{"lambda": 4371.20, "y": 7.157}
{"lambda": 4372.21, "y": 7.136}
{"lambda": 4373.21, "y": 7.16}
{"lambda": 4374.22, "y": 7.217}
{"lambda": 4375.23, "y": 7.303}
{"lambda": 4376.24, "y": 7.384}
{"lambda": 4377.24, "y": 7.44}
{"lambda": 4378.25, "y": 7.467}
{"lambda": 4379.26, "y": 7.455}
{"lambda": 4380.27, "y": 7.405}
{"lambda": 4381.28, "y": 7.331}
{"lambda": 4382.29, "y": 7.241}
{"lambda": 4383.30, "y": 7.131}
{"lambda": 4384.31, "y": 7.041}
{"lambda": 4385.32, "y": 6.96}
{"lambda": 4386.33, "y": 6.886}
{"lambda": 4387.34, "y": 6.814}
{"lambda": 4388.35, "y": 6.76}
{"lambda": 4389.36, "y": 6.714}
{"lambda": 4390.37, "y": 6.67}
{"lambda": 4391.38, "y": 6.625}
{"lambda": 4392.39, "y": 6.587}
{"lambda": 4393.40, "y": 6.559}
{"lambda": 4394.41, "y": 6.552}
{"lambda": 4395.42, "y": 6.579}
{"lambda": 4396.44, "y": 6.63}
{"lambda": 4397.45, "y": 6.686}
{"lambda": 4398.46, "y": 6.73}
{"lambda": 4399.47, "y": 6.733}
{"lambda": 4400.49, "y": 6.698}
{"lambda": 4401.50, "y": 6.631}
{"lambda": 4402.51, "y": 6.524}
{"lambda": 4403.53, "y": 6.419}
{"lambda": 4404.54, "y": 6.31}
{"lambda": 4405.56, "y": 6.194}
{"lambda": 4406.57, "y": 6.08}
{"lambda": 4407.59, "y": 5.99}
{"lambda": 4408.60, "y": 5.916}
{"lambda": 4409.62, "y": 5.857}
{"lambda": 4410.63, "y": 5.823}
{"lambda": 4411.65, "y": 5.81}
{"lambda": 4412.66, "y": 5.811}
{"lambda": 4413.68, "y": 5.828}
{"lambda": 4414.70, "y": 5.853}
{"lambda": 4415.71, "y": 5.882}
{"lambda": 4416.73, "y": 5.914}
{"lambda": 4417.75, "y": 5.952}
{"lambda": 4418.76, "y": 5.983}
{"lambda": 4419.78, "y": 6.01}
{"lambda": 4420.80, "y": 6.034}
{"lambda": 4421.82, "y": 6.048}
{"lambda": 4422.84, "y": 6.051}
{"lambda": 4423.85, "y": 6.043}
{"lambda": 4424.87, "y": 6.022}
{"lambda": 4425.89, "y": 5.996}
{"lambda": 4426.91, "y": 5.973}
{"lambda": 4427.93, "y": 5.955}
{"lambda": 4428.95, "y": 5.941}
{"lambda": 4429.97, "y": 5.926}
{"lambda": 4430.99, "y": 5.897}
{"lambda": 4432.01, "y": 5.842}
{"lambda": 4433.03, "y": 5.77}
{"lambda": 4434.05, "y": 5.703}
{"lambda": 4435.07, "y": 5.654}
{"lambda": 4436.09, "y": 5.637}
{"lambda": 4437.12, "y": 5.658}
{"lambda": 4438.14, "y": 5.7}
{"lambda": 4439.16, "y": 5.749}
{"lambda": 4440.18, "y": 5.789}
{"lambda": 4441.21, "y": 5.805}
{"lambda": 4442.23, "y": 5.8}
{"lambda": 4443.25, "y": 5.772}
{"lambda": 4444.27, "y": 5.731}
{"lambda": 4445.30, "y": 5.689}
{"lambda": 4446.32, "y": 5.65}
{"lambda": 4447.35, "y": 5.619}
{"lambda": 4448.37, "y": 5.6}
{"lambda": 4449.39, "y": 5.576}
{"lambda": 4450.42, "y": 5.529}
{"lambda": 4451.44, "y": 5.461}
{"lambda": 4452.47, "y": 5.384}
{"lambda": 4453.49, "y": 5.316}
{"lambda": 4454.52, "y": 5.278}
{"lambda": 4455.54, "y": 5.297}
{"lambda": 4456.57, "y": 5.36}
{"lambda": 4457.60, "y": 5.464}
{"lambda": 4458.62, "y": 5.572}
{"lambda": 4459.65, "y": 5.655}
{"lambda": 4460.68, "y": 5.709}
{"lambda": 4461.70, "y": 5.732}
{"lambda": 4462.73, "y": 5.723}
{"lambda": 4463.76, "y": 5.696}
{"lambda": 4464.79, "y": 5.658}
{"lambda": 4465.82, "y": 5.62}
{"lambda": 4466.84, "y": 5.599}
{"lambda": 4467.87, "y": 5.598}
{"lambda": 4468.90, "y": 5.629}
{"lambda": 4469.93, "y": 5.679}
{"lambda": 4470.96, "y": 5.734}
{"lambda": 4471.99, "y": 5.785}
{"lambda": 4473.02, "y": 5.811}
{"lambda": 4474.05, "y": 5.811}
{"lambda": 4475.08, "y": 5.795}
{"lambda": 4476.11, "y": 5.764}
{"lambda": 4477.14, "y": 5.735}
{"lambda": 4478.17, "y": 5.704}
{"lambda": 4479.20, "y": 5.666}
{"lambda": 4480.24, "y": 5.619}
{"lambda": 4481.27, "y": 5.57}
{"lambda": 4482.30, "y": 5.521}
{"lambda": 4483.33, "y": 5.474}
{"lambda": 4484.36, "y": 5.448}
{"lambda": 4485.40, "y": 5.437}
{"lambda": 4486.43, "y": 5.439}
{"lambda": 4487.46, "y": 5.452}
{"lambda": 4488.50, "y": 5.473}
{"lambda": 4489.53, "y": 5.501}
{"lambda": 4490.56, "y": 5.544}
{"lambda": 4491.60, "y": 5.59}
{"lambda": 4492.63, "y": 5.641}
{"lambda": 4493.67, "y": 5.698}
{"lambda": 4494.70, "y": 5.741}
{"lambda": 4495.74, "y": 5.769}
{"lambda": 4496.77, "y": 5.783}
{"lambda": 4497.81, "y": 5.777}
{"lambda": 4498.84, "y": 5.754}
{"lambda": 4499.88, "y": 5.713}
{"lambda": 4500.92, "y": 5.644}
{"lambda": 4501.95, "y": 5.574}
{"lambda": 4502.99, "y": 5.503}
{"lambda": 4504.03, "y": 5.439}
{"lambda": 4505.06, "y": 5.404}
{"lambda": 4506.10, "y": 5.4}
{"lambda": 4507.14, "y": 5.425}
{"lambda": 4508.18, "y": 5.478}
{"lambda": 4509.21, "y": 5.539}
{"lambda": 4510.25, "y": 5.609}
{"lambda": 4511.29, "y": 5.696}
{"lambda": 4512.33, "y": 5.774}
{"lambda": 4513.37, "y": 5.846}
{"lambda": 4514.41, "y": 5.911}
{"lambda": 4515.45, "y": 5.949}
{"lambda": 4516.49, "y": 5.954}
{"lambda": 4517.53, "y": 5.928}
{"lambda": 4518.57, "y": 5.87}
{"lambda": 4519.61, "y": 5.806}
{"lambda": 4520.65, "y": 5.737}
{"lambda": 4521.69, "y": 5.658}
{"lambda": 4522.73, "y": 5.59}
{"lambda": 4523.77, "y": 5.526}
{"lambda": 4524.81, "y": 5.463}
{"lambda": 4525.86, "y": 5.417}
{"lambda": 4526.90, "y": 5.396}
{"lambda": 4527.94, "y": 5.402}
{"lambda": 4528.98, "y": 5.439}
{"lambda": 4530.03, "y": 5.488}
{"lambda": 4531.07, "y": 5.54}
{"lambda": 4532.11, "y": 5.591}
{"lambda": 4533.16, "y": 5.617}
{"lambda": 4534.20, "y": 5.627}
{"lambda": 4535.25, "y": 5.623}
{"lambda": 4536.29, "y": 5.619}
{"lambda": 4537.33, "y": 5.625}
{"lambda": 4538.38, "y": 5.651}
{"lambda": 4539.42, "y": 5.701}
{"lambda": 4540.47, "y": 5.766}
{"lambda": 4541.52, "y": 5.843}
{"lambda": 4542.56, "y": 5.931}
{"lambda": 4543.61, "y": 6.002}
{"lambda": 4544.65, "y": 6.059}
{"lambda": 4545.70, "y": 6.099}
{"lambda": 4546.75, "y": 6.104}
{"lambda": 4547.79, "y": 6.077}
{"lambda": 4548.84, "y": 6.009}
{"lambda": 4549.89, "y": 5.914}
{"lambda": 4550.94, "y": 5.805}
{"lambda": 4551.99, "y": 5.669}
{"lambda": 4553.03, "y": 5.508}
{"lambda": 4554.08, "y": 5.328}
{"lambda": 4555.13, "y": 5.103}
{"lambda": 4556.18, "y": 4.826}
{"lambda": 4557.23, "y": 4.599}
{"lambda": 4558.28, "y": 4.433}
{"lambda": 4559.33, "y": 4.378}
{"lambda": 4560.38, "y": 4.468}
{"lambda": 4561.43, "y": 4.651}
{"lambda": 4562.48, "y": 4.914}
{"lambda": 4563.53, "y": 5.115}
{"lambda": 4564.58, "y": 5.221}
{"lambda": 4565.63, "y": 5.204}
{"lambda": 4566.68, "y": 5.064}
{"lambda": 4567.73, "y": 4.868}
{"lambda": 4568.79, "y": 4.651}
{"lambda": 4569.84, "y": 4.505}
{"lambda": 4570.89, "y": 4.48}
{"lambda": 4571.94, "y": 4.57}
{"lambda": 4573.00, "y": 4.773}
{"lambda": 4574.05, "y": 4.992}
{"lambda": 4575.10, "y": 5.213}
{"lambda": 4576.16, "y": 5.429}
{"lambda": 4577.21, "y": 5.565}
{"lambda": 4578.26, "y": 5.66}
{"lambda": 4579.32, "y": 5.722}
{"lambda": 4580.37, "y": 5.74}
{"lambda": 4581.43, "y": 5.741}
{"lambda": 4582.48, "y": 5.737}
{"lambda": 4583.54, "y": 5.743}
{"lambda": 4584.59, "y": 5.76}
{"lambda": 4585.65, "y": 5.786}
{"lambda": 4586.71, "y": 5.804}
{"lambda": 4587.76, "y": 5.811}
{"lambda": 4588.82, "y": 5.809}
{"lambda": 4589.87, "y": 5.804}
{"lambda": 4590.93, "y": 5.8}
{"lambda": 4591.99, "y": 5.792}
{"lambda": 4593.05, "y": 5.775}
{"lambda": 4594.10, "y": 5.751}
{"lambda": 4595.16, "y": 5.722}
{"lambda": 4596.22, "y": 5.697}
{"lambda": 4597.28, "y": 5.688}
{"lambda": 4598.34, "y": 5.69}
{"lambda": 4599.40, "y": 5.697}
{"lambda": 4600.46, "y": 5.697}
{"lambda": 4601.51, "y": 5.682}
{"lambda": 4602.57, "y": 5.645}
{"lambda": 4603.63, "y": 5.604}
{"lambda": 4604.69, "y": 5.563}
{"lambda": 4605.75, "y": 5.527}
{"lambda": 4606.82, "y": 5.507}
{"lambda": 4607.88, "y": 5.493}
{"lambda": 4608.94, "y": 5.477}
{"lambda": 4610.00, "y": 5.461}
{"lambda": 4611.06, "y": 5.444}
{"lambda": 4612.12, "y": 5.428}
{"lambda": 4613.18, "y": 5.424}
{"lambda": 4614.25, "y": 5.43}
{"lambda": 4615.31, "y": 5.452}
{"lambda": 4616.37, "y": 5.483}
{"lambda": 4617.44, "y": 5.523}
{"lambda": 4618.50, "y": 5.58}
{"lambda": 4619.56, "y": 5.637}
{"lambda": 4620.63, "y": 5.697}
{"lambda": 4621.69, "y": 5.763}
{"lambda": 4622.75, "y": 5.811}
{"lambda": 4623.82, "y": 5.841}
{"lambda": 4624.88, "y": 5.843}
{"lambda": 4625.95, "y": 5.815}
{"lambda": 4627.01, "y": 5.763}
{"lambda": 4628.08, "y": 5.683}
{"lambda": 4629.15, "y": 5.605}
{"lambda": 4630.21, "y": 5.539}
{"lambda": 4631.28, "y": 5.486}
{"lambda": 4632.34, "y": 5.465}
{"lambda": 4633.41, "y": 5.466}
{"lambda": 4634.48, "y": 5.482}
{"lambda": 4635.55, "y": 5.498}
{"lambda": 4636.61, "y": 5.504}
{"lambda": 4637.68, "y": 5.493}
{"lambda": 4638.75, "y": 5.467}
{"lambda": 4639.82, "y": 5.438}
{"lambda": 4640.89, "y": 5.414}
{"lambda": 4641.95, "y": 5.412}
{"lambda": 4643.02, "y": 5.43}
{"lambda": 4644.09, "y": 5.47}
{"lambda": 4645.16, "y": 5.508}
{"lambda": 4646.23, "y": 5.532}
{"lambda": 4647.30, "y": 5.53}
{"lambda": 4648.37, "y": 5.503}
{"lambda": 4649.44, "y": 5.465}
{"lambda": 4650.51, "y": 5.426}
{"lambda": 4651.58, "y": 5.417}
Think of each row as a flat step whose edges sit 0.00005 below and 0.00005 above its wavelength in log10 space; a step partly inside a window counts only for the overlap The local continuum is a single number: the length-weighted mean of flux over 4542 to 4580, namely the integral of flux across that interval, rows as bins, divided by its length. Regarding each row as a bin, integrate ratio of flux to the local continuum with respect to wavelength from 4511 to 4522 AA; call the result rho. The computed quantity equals 12.2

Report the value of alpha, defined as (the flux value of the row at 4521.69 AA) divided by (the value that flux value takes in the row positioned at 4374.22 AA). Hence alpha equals 0.78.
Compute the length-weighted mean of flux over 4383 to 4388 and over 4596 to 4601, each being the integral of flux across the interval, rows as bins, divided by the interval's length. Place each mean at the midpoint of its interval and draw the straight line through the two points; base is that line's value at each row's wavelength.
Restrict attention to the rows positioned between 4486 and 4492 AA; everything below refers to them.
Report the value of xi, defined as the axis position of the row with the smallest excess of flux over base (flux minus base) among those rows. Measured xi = 4486.43 AA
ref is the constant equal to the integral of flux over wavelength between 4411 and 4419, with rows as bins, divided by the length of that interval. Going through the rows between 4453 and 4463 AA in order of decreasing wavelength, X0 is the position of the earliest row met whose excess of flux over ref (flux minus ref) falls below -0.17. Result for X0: 4459.65 AA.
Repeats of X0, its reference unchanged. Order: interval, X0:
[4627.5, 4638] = 4637.68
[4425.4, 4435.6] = 4435.07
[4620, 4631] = 4630.21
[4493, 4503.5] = 4502.99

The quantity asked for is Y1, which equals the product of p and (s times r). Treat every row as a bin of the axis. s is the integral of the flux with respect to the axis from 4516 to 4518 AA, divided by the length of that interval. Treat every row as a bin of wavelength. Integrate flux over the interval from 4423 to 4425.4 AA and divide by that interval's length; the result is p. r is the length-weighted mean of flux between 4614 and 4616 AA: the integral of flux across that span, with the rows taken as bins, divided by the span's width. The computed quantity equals 196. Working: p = 6.05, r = 5.5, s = 5.9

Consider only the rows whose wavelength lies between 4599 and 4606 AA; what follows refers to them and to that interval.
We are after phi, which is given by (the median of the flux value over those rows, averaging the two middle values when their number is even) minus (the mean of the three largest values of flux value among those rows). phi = -0.05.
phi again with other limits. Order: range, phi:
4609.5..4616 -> -0.02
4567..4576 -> -0.31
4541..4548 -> -0.03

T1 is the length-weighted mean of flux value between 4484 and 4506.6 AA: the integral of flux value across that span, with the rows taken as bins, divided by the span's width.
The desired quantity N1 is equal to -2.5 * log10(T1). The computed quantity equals -1.87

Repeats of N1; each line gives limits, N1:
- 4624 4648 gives -1.86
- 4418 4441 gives -1.92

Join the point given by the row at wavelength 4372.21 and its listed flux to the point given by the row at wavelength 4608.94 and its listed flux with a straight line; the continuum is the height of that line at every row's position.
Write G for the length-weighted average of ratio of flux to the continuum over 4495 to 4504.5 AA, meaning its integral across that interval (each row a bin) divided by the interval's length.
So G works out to 0.91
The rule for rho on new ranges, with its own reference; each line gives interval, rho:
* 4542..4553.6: 13.1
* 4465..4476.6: 12.6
